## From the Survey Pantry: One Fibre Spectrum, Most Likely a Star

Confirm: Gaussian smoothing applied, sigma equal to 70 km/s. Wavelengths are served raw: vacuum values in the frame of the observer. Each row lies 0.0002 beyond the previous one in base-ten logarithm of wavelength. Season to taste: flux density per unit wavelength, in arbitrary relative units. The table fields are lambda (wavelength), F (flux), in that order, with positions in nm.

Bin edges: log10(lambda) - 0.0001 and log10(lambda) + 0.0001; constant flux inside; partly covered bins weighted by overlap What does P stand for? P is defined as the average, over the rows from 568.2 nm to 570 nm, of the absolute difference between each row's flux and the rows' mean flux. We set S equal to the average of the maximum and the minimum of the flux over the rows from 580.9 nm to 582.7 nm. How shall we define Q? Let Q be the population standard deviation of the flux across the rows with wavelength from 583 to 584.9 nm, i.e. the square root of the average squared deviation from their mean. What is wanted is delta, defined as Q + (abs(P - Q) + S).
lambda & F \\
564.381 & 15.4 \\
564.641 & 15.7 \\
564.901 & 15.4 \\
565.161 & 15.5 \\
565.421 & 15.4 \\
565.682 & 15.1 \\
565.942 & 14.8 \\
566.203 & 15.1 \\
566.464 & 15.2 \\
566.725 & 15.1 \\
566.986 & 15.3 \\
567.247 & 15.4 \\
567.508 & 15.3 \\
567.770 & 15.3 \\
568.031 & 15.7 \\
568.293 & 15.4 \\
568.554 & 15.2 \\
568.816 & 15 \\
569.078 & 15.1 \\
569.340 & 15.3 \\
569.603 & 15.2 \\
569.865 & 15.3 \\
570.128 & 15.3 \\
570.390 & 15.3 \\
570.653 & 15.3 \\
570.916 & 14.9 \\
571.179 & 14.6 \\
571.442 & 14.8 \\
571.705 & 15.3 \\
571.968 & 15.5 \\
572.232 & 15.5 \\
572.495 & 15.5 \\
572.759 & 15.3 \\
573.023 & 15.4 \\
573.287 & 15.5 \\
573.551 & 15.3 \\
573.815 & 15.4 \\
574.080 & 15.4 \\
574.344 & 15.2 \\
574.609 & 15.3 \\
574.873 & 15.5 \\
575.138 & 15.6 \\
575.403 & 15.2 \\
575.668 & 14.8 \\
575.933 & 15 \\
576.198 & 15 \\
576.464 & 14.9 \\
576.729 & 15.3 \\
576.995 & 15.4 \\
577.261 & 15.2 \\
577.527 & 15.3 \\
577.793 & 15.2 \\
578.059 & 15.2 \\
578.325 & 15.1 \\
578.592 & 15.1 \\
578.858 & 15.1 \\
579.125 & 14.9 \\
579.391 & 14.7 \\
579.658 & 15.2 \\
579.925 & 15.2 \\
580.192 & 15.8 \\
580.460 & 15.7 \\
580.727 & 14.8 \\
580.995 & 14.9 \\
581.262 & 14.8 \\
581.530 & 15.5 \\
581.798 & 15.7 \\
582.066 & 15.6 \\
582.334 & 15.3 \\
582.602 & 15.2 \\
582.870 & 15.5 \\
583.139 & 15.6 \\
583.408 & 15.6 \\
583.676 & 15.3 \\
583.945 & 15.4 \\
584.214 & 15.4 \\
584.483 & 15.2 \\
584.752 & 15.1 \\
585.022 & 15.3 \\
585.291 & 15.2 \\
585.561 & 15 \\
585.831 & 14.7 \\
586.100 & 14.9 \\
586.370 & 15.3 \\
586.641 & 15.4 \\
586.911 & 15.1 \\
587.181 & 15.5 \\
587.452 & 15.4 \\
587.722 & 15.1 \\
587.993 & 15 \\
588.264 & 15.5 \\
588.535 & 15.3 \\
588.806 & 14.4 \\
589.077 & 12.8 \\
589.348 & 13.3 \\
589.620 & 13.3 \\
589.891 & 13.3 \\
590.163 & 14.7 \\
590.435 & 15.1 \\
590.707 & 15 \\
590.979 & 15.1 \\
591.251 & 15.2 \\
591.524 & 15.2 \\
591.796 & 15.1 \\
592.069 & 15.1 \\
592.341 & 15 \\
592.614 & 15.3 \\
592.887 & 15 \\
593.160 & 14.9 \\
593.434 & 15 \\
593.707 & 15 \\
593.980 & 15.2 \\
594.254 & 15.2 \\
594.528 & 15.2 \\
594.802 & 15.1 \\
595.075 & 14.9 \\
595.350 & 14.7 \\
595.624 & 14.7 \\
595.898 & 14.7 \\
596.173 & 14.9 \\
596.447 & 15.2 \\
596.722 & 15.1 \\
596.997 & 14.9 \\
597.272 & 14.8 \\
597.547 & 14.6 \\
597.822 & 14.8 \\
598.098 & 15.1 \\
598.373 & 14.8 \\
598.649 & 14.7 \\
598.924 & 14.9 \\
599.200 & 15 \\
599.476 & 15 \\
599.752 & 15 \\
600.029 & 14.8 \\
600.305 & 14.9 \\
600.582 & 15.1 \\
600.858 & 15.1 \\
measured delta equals 15.5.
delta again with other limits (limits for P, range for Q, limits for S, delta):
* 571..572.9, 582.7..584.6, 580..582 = 15.6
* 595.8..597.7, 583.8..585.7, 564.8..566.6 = 15.3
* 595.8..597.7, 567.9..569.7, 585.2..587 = 15.3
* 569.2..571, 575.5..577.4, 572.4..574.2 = 15.7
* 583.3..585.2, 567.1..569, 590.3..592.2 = 15.4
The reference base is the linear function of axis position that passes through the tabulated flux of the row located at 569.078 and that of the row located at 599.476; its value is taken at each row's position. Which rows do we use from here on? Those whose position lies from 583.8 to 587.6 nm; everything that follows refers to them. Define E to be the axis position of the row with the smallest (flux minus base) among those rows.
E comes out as 585.831 nm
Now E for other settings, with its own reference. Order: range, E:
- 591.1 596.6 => 595.350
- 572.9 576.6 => 575.668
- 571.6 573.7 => 571.705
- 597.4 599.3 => 597.547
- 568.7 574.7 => 571.179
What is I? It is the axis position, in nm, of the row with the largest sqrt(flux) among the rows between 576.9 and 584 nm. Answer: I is 580.192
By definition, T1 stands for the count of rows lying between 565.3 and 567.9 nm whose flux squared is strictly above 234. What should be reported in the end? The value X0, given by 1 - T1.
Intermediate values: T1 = 5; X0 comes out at -4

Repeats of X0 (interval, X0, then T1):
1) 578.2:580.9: -1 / 2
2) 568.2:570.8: -5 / 6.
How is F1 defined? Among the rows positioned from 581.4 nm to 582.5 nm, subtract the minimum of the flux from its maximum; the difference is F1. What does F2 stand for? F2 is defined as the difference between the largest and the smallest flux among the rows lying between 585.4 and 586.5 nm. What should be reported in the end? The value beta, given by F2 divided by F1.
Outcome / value 1.5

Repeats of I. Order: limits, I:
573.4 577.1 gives 575.138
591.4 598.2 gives 592.614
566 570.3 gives 568.031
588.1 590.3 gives 588.264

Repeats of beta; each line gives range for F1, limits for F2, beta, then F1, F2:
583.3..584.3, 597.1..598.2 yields 1.7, 0.30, 0.50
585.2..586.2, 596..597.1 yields 0.6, 0.50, 0.30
